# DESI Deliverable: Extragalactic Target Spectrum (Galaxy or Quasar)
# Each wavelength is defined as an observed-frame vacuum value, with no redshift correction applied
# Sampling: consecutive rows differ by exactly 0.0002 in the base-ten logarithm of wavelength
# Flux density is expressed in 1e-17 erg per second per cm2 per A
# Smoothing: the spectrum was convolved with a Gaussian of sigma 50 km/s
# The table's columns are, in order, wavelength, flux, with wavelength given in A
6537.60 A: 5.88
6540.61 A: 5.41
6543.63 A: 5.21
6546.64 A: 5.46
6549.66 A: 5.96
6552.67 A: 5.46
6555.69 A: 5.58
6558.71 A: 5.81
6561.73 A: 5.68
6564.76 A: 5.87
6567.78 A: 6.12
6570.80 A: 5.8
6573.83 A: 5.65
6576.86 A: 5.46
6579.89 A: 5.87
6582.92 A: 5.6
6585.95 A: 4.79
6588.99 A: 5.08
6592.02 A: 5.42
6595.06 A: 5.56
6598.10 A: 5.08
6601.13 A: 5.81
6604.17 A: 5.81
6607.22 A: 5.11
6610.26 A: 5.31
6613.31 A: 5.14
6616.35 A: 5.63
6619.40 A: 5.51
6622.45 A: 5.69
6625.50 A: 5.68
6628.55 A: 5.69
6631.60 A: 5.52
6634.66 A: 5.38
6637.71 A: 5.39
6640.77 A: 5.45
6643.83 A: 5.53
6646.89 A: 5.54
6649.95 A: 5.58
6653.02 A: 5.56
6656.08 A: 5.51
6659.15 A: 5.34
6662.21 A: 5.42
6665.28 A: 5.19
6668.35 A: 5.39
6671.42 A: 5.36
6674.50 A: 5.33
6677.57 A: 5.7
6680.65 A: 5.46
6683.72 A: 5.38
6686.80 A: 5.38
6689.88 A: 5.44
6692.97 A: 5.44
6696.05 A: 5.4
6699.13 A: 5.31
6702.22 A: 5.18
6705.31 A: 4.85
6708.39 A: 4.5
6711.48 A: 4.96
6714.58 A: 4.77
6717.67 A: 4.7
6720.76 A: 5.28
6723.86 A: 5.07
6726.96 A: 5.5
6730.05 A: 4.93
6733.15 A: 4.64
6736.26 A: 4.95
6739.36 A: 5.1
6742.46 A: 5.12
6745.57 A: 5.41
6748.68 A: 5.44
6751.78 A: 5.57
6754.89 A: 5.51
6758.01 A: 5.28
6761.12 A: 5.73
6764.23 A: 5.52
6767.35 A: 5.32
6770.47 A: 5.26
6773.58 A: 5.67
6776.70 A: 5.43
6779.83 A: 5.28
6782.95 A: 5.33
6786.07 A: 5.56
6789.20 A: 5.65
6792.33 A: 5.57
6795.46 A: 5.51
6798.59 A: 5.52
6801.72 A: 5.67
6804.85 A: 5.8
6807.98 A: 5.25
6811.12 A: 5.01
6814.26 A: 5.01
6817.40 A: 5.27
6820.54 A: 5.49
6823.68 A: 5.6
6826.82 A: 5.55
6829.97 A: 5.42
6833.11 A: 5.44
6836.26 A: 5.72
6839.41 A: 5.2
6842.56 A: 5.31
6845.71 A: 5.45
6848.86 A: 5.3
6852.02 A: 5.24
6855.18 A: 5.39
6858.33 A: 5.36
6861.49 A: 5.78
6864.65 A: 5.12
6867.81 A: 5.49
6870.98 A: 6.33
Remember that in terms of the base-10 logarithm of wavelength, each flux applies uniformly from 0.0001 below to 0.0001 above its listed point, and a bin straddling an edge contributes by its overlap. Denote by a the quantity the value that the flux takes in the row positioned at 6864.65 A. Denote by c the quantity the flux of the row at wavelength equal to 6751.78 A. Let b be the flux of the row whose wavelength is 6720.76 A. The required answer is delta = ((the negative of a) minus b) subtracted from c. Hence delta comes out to 16.0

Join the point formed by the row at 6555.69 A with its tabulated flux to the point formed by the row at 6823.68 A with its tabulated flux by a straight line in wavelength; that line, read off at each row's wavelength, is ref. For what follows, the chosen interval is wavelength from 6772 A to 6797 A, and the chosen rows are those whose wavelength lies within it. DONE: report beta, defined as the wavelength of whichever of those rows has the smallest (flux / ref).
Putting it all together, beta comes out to 6779.83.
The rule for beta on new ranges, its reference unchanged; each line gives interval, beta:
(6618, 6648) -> 6634.66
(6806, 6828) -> 6814.26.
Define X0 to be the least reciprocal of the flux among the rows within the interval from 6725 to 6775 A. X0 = 0.175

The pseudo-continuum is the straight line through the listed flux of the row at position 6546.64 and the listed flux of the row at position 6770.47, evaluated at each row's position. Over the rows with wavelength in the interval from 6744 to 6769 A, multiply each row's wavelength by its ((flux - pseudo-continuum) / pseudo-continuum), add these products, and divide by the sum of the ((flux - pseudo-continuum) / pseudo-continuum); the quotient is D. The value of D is 6756.7 A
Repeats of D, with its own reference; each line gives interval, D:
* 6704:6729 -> 6711.5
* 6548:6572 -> 6562.0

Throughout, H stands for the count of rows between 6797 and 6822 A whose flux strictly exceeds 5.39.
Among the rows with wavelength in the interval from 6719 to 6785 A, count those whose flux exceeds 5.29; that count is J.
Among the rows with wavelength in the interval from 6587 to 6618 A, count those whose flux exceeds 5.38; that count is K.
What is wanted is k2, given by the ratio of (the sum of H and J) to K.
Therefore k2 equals 3.00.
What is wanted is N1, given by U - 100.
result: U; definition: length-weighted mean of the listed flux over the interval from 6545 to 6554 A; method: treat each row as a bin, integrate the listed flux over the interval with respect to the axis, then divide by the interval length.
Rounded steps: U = 5.63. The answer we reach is -94.4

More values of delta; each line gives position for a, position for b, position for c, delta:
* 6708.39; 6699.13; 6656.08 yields 15.3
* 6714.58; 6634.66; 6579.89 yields 16.0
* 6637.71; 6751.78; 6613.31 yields 16.1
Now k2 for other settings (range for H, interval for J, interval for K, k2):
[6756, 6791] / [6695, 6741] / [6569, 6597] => 1.29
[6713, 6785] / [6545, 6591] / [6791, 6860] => 1.69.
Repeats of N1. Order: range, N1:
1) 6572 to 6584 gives -94.4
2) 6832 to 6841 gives -94.5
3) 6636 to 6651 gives -94.5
